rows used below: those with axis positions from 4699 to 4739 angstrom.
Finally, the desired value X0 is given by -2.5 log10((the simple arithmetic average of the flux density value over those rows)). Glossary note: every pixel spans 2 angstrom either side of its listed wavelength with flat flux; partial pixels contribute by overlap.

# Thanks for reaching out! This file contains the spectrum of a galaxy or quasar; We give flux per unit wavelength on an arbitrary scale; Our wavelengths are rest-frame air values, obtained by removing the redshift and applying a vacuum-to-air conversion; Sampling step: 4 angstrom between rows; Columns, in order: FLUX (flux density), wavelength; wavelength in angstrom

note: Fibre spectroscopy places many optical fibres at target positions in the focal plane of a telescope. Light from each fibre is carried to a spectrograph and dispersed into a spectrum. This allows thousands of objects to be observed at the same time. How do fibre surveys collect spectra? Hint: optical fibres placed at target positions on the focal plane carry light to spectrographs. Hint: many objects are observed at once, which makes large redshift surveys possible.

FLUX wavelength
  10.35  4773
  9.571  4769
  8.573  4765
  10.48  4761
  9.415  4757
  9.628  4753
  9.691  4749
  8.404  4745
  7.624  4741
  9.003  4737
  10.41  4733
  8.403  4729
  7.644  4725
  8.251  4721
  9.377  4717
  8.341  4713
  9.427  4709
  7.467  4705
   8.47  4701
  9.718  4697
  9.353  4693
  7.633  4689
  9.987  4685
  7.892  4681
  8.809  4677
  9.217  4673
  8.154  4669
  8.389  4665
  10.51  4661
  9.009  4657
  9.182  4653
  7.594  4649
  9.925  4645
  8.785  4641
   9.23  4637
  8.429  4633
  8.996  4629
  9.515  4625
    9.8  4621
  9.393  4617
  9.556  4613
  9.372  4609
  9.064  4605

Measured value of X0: -2.35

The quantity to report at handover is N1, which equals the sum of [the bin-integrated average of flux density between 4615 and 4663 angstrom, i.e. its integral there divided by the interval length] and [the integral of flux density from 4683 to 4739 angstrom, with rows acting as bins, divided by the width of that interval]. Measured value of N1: 18.0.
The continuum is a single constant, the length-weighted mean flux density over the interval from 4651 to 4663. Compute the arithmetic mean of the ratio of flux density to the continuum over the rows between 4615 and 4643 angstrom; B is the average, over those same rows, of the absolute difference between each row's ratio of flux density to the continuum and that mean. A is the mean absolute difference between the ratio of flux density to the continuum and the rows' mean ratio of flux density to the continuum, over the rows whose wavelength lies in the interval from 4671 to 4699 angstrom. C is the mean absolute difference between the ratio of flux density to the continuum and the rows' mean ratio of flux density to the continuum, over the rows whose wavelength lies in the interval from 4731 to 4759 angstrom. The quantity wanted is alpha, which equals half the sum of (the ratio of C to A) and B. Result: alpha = 0.51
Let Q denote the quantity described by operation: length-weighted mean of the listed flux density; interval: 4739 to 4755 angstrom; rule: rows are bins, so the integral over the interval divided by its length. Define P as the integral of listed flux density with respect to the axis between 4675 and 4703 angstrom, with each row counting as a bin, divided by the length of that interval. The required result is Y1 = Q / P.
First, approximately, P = 8.84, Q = 8.84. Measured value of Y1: 1.00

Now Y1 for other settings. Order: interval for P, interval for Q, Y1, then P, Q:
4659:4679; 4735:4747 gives 0.93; 9.02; 8.34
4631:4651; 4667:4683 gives 0.97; 8.79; 8.52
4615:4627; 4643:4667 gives 0.95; 9.57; 9.10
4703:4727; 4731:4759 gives 1.09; 8.42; 9.17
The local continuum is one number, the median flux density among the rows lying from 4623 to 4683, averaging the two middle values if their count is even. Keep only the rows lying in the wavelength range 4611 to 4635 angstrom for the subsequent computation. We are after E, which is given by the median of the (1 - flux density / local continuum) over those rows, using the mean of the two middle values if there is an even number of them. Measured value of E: -0.05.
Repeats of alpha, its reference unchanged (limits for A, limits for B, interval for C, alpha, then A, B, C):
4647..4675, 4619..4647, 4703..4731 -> 0.42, 0.0734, 0.045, 0.059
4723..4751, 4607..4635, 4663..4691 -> 0.41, 0.0861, 0.035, 0.068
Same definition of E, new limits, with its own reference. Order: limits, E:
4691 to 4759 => 0.00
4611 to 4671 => -0.02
